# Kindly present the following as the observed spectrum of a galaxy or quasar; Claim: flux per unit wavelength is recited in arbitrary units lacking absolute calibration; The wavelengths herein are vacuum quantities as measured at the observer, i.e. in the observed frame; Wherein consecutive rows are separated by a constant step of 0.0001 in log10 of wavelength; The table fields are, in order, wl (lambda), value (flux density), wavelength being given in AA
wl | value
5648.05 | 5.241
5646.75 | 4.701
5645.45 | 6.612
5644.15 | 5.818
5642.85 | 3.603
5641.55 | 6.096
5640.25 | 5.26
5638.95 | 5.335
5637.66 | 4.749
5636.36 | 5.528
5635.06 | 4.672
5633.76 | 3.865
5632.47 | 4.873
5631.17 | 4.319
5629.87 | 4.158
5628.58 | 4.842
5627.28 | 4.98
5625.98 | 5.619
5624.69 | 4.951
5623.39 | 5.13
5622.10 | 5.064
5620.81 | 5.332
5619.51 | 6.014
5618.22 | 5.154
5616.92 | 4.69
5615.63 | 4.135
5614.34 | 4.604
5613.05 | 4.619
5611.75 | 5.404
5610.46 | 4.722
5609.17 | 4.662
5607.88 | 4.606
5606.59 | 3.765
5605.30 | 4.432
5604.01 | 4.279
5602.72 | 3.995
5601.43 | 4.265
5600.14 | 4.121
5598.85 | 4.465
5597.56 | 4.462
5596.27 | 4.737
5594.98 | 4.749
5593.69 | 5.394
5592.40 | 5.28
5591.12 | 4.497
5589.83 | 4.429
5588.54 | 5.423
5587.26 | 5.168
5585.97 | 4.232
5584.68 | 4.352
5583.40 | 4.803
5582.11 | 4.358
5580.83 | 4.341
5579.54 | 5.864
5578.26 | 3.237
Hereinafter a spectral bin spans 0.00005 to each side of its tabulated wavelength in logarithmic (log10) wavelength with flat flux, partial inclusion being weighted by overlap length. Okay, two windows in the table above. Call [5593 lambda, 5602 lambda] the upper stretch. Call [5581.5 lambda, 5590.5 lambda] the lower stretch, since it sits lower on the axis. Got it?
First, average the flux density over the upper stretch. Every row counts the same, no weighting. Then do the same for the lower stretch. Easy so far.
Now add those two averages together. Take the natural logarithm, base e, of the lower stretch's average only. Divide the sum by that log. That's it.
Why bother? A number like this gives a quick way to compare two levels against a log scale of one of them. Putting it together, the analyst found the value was 6.01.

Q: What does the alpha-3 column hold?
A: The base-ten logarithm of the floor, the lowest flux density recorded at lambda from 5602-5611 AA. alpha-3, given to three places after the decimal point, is 0.576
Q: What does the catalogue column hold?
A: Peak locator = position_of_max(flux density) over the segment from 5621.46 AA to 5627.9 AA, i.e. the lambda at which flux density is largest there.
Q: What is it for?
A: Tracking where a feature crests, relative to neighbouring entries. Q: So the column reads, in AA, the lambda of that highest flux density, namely 5625.98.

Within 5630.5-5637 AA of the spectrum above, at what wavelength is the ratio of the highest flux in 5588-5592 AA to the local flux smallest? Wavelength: 5636.36 AA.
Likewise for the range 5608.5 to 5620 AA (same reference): 5619.51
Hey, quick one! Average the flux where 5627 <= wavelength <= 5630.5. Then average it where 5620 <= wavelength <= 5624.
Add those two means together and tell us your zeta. 9.8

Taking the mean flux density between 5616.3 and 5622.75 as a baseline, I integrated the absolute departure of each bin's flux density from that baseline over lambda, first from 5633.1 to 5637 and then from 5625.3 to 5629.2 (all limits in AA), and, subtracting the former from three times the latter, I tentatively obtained 1.2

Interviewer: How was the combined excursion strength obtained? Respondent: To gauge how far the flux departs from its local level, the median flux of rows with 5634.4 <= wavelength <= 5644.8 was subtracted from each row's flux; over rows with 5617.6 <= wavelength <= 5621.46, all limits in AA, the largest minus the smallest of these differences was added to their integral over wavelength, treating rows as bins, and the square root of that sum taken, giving 1.3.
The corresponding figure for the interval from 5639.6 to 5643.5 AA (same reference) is 1.1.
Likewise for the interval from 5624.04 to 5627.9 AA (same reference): 0.5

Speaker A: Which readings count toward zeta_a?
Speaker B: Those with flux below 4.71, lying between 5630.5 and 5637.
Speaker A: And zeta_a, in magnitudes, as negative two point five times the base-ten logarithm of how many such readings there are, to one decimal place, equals -1.2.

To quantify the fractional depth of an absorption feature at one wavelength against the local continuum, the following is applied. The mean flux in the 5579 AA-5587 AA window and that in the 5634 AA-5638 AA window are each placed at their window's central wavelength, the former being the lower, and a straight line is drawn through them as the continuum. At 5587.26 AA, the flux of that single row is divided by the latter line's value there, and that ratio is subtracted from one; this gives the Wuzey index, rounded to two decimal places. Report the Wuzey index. -0.10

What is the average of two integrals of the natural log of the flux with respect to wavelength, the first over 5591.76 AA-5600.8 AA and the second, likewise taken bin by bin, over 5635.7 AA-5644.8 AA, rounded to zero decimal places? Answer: 14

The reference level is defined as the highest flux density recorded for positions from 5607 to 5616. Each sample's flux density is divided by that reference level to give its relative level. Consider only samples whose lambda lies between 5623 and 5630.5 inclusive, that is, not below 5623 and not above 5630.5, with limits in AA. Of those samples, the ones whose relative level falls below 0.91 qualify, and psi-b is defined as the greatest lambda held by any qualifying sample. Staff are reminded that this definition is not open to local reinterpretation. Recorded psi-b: 5629.87 AA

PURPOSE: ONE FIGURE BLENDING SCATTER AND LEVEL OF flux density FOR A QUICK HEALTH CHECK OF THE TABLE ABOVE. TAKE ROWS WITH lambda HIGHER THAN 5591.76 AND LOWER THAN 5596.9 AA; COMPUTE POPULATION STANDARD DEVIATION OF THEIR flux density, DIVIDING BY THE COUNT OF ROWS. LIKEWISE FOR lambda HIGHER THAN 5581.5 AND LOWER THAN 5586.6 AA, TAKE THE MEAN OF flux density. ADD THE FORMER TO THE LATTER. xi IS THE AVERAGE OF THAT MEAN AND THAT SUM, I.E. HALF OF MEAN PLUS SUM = 4.6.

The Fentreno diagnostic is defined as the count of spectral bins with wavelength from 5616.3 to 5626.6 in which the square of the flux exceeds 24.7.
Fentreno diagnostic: 6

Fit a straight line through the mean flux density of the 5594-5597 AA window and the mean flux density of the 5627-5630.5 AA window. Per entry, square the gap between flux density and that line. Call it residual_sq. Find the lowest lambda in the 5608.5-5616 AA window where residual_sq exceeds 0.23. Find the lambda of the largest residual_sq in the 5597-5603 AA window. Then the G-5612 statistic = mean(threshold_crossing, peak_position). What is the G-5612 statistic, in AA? 5607.2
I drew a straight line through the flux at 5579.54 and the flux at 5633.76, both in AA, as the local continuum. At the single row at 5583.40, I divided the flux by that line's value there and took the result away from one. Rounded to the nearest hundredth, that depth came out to 0.16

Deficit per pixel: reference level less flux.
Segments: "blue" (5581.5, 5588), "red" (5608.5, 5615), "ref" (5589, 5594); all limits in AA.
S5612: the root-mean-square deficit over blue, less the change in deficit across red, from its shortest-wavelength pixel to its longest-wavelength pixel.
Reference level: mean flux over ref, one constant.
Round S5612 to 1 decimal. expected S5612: 0.4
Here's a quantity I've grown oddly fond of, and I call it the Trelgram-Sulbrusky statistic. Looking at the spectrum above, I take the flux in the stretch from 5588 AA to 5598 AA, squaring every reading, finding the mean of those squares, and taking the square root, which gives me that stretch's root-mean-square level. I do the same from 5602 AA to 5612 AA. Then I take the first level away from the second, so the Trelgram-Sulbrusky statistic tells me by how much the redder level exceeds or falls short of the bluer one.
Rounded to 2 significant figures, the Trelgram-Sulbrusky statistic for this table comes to -0.38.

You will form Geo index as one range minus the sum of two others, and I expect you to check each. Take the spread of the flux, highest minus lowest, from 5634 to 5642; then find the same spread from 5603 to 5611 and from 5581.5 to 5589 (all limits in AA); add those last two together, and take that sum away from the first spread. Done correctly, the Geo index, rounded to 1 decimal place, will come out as -0.7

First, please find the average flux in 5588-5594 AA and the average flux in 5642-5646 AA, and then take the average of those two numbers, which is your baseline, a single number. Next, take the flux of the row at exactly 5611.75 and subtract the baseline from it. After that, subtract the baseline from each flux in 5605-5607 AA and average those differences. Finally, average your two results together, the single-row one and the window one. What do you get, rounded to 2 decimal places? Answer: -0.42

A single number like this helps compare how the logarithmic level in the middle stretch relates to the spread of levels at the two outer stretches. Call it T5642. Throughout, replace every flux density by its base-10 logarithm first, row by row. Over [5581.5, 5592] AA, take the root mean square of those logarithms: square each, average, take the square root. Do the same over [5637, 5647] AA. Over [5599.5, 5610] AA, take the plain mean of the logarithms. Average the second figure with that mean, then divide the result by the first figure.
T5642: 1.01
